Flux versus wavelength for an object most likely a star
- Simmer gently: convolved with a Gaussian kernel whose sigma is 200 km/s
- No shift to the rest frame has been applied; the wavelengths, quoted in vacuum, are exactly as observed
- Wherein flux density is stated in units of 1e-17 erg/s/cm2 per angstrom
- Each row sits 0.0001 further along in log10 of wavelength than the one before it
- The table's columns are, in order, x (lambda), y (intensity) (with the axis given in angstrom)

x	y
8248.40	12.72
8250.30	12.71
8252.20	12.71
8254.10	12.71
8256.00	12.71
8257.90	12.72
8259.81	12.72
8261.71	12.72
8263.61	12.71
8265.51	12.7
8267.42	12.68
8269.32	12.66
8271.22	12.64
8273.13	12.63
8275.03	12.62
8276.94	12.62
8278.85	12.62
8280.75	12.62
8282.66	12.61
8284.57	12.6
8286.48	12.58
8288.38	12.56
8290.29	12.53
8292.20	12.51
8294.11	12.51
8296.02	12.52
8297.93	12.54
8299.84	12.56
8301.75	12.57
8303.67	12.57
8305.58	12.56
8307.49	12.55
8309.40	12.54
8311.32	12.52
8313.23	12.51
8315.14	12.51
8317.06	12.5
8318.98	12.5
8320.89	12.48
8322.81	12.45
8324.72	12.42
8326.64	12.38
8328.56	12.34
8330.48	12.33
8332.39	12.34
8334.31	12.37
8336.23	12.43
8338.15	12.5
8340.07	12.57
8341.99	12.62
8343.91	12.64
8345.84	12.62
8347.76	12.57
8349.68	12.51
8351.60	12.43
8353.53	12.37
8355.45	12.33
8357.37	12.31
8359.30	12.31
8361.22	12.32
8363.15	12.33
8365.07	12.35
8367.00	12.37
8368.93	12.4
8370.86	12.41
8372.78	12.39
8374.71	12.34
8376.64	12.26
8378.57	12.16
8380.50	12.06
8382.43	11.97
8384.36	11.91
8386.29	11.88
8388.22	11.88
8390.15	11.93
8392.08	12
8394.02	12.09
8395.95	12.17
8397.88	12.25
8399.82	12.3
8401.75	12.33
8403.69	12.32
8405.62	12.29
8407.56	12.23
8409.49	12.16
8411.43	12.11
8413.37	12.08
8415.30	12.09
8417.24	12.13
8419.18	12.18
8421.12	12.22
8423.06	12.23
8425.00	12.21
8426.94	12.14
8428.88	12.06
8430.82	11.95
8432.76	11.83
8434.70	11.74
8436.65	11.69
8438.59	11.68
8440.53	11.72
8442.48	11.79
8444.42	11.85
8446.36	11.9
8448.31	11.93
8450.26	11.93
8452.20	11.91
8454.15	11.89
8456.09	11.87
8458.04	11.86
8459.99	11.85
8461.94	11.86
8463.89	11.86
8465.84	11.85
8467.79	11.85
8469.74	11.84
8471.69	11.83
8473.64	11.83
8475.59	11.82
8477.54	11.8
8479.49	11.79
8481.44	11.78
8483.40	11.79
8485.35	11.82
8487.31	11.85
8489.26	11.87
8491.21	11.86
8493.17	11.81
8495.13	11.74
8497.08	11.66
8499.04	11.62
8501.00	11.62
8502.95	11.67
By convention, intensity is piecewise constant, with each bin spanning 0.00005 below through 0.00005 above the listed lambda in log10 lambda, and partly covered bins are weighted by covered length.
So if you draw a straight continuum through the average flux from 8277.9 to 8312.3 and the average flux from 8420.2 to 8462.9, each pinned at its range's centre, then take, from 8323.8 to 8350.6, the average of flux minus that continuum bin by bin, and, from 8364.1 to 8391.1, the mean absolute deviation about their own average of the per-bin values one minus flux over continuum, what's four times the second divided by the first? 1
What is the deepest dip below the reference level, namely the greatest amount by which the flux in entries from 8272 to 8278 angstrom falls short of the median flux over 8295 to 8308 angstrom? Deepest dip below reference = -0.1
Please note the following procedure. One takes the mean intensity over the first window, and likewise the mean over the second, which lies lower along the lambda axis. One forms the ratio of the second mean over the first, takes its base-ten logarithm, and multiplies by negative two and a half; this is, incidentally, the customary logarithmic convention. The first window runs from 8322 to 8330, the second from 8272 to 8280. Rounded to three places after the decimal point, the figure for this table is -0.020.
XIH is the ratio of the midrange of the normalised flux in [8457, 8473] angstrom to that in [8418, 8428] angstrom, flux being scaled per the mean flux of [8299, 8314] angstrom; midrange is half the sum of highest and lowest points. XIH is 0.972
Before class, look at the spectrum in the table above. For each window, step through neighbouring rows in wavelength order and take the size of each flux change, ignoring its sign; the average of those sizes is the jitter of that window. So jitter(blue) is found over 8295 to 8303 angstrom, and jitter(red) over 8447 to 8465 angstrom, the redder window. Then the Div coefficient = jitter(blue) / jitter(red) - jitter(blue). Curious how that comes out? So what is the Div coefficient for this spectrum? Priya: 1.5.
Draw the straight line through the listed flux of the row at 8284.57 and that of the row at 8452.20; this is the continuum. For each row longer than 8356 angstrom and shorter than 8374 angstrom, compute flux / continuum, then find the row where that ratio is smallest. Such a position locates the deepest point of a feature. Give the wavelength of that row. 8357.37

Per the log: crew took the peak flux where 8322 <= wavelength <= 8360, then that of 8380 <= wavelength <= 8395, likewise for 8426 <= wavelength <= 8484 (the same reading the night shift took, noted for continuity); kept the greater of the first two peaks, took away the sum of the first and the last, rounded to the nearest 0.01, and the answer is -12.14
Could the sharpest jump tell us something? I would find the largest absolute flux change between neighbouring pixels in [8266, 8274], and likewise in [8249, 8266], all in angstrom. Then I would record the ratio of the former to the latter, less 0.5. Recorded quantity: 1.5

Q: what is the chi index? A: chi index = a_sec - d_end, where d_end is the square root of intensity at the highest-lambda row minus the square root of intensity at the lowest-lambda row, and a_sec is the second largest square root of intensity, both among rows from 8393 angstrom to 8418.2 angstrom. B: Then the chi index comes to 3.50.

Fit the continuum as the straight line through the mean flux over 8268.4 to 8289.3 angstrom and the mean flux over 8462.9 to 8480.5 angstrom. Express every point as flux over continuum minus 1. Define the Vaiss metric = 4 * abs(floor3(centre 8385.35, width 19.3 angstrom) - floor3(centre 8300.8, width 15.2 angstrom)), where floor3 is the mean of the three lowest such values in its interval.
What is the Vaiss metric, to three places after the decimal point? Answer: 0.088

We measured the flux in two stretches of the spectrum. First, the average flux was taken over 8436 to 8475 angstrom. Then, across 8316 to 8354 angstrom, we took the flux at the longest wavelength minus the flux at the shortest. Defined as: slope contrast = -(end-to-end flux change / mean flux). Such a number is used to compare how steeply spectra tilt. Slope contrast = 0.011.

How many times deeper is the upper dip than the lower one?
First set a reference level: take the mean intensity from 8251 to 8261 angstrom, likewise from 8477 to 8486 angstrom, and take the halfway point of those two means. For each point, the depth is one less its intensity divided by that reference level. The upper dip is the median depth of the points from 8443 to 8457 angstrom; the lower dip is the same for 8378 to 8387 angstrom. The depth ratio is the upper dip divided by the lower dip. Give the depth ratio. 1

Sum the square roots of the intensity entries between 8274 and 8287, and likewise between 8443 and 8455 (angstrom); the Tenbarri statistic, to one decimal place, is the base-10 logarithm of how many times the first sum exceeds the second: 0.1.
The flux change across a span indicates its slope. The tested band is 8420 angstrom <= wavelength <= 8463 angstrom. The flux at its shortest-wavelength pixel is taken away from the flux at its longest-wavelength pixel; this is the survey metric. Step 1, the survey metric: -0.36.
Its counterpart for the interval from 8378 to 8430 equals -0.10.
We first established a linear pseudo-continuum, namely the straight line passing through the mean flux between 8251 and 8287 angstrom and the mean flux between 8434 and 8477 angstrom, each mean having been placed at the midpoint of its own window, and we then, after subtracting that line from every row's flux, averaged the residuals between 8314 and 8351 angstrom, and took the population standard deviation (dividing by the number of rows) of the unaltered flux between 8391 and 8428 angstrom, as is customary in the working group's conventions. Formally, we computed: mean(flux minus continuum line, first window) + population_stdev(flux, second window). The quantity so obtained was 0.19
